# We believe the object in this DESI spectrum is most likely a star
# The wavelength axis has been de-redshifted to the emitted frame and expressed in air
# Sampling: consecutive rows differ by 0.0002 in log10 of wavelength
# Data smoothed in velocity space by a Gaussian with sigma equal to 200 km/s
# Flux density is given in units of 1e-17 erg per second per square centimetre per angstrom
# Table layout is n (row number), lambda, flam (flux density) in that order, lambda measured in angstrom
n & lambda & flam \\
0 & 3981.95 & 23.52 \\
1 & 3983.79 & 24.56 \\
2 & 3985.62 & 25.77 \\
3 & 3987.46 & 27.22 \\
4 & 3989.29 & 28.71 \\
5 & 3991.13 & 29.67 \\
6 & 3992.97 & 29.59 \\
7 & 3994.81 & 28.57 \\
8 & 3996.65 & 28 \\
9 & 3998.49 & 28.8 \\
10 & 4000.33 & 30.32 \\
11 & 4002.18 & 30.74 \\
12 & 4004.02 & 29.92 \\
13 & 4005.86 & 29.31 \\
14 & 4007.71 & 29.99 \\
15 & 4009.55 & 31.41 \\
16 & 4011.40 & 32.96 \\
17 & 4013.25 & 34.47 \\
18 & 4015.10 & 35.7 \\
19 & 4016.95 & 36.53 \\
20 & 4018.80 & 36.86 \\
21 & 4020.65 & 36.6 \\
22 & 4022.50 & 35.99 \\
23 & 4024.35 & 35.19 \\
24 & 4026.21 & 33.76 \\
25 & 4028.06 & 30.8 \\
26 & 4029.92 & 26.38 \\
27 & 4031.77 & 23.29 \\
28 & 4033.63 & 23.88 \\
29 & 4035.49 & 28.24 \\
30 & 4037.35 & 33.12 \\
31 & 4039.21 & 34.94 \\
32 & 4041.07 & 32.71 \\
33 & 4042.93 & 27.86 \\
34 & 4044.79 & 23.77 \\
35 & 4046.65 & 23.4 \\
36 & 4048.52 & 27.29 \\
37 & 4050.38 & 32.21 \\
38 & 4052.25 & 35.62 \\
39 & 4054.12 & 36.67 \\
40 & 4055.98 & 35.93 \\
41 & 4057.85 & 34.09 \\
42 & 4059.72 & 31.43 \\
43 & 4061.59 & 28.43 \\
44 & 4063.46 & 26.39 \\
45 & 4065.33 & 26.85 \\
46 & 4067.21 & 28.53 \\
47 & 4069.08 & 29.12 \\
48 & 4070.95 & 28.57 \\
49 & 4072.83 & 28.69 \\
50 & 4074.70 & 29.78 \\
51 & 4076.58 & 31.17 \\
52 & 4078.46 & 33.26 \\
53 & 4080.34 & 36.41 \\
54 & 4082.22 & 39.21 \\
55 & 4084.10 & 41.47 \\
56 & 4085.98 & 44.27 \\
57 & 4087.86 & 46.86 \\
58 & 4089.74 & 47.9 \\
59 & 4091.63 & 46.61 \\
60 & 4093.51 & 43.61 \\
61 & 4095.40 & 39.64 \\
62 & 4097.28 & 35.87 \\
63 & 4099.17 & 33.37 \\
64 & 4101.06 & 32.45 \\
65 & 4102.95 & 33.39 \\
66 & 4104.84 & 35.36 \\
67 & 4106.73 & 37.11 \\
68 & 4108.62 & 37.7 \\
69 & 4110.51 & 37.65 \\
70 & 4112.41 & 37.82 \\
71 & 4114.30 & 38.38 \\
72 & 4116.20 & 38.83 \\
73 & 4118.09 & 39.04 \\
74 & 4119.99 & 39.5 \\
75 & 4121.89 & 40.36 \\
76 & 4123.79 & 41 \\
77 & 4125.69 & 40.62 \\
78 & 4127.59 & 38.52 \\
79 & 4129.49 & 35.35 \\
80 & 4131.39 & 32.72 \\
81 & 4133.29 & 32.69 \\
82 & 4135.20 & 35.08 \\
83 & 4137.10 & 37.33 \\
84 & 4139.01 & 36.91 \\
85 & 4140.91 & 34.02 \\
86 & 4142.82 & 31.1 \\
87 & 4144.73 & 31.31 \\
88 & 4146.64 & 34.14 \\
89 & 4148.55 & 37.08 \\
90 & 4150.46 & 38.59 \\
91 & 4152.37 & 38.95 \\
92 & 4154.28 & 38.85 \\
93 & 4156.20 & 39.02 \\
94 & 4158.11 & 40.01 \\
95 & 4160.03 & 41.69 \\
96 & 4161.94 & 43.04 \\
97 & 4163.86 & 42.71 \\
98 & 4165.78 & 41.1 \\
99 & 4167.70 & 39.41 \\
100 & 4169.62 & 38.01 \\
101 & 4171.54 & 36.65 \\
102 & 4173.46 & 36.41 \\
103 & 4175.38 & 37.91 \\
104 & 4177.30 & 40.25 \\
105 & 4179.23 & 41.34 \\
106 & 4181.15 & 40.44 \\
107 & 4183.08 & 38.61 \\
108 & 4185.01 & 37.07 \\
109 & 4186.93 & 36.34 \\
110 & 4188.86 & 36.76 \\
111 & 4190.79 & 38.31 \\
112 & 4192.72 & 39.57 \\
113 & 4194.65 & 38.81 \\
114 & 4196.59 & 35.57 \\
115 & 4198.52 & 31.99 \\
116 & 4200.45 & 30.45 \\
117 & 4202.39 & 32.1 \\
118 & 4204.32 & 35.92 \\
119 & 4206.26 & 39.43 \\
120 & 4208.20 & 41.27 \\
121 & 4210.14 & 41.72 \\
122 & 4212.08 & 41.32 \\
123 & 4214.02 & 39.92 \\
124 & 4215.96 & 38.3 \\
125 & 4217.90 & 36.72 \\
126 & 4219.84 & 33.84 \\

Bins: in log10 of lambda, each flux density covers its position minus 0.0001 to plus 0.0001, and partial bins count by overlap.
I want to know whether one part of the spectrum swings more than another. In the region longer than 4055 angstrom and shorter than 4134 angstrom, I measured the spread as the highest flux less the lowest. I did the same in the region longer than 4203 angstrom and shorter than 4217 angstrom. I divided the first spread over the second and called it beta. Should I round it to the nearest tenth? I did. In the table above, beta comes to 3.7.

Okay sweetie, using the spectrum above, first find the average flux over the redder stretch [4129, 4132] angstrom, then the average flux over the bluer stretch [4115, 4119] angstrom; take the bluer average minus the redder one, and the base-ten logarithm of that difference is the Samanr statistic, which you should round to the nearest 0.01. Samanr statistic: 0.69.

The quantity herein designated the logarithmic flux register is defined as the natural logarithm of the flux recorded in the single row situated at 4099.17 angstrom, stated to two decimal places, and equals 3.51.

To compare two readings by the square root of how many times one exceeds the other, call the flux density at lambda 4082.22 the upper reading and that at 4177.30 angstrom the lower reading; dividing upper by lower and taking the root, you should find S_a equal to 0.99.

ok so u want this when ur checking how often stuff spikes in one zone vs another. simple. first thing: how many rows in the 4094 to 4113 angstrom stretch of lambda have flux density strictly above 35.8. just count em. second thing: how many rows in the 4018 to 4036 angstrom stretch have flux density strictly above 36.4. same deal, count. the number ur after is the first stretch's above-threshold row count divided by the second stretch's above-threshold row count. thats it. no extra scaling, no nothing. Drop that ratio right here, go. 3.0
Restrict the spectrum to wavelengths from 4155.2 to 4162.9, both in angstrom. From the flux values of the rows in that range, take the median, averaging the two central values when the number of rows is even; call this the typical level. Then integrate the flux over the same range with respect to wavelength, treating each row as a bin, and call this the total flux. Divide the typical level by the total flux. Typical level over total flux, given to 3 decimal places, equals 0.130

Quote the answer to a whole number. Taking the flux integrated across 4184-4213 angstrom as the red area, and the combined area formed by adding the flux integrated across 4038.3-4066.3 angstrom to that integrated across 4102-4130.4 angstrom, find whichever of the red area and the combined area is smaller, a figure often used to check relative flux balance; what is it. 1076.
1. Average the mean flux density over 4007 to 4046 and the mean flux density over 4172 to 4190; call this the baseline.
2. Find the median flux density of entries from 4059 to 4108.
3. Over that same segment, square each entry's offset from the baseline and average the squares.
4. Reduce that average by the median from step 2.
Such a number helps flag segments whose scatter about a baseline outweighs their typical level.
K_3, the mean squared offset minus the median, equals 9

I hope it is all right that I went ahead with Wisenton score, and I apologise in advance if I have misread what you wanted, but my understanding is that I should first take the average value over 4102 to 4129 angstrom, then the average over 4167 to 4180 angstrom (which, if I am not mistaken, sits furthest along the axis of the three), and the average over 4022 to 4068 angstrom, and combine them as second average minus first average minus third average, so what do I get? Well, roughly -30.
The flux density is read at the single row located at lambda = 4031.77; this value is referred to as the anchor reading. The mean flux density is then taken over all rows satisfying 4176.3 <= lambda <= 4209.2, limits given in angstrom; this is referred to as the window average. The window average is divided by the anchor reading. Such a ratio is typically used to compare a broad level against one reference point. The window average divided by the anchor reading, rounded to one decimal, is 1.6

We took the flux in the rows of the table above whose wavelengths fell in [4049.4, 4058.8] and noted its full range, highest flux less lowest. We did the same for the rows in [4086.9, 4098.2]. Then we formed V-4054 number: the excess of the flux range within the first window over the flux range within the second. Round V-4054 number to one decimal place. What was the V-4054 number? -7.6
